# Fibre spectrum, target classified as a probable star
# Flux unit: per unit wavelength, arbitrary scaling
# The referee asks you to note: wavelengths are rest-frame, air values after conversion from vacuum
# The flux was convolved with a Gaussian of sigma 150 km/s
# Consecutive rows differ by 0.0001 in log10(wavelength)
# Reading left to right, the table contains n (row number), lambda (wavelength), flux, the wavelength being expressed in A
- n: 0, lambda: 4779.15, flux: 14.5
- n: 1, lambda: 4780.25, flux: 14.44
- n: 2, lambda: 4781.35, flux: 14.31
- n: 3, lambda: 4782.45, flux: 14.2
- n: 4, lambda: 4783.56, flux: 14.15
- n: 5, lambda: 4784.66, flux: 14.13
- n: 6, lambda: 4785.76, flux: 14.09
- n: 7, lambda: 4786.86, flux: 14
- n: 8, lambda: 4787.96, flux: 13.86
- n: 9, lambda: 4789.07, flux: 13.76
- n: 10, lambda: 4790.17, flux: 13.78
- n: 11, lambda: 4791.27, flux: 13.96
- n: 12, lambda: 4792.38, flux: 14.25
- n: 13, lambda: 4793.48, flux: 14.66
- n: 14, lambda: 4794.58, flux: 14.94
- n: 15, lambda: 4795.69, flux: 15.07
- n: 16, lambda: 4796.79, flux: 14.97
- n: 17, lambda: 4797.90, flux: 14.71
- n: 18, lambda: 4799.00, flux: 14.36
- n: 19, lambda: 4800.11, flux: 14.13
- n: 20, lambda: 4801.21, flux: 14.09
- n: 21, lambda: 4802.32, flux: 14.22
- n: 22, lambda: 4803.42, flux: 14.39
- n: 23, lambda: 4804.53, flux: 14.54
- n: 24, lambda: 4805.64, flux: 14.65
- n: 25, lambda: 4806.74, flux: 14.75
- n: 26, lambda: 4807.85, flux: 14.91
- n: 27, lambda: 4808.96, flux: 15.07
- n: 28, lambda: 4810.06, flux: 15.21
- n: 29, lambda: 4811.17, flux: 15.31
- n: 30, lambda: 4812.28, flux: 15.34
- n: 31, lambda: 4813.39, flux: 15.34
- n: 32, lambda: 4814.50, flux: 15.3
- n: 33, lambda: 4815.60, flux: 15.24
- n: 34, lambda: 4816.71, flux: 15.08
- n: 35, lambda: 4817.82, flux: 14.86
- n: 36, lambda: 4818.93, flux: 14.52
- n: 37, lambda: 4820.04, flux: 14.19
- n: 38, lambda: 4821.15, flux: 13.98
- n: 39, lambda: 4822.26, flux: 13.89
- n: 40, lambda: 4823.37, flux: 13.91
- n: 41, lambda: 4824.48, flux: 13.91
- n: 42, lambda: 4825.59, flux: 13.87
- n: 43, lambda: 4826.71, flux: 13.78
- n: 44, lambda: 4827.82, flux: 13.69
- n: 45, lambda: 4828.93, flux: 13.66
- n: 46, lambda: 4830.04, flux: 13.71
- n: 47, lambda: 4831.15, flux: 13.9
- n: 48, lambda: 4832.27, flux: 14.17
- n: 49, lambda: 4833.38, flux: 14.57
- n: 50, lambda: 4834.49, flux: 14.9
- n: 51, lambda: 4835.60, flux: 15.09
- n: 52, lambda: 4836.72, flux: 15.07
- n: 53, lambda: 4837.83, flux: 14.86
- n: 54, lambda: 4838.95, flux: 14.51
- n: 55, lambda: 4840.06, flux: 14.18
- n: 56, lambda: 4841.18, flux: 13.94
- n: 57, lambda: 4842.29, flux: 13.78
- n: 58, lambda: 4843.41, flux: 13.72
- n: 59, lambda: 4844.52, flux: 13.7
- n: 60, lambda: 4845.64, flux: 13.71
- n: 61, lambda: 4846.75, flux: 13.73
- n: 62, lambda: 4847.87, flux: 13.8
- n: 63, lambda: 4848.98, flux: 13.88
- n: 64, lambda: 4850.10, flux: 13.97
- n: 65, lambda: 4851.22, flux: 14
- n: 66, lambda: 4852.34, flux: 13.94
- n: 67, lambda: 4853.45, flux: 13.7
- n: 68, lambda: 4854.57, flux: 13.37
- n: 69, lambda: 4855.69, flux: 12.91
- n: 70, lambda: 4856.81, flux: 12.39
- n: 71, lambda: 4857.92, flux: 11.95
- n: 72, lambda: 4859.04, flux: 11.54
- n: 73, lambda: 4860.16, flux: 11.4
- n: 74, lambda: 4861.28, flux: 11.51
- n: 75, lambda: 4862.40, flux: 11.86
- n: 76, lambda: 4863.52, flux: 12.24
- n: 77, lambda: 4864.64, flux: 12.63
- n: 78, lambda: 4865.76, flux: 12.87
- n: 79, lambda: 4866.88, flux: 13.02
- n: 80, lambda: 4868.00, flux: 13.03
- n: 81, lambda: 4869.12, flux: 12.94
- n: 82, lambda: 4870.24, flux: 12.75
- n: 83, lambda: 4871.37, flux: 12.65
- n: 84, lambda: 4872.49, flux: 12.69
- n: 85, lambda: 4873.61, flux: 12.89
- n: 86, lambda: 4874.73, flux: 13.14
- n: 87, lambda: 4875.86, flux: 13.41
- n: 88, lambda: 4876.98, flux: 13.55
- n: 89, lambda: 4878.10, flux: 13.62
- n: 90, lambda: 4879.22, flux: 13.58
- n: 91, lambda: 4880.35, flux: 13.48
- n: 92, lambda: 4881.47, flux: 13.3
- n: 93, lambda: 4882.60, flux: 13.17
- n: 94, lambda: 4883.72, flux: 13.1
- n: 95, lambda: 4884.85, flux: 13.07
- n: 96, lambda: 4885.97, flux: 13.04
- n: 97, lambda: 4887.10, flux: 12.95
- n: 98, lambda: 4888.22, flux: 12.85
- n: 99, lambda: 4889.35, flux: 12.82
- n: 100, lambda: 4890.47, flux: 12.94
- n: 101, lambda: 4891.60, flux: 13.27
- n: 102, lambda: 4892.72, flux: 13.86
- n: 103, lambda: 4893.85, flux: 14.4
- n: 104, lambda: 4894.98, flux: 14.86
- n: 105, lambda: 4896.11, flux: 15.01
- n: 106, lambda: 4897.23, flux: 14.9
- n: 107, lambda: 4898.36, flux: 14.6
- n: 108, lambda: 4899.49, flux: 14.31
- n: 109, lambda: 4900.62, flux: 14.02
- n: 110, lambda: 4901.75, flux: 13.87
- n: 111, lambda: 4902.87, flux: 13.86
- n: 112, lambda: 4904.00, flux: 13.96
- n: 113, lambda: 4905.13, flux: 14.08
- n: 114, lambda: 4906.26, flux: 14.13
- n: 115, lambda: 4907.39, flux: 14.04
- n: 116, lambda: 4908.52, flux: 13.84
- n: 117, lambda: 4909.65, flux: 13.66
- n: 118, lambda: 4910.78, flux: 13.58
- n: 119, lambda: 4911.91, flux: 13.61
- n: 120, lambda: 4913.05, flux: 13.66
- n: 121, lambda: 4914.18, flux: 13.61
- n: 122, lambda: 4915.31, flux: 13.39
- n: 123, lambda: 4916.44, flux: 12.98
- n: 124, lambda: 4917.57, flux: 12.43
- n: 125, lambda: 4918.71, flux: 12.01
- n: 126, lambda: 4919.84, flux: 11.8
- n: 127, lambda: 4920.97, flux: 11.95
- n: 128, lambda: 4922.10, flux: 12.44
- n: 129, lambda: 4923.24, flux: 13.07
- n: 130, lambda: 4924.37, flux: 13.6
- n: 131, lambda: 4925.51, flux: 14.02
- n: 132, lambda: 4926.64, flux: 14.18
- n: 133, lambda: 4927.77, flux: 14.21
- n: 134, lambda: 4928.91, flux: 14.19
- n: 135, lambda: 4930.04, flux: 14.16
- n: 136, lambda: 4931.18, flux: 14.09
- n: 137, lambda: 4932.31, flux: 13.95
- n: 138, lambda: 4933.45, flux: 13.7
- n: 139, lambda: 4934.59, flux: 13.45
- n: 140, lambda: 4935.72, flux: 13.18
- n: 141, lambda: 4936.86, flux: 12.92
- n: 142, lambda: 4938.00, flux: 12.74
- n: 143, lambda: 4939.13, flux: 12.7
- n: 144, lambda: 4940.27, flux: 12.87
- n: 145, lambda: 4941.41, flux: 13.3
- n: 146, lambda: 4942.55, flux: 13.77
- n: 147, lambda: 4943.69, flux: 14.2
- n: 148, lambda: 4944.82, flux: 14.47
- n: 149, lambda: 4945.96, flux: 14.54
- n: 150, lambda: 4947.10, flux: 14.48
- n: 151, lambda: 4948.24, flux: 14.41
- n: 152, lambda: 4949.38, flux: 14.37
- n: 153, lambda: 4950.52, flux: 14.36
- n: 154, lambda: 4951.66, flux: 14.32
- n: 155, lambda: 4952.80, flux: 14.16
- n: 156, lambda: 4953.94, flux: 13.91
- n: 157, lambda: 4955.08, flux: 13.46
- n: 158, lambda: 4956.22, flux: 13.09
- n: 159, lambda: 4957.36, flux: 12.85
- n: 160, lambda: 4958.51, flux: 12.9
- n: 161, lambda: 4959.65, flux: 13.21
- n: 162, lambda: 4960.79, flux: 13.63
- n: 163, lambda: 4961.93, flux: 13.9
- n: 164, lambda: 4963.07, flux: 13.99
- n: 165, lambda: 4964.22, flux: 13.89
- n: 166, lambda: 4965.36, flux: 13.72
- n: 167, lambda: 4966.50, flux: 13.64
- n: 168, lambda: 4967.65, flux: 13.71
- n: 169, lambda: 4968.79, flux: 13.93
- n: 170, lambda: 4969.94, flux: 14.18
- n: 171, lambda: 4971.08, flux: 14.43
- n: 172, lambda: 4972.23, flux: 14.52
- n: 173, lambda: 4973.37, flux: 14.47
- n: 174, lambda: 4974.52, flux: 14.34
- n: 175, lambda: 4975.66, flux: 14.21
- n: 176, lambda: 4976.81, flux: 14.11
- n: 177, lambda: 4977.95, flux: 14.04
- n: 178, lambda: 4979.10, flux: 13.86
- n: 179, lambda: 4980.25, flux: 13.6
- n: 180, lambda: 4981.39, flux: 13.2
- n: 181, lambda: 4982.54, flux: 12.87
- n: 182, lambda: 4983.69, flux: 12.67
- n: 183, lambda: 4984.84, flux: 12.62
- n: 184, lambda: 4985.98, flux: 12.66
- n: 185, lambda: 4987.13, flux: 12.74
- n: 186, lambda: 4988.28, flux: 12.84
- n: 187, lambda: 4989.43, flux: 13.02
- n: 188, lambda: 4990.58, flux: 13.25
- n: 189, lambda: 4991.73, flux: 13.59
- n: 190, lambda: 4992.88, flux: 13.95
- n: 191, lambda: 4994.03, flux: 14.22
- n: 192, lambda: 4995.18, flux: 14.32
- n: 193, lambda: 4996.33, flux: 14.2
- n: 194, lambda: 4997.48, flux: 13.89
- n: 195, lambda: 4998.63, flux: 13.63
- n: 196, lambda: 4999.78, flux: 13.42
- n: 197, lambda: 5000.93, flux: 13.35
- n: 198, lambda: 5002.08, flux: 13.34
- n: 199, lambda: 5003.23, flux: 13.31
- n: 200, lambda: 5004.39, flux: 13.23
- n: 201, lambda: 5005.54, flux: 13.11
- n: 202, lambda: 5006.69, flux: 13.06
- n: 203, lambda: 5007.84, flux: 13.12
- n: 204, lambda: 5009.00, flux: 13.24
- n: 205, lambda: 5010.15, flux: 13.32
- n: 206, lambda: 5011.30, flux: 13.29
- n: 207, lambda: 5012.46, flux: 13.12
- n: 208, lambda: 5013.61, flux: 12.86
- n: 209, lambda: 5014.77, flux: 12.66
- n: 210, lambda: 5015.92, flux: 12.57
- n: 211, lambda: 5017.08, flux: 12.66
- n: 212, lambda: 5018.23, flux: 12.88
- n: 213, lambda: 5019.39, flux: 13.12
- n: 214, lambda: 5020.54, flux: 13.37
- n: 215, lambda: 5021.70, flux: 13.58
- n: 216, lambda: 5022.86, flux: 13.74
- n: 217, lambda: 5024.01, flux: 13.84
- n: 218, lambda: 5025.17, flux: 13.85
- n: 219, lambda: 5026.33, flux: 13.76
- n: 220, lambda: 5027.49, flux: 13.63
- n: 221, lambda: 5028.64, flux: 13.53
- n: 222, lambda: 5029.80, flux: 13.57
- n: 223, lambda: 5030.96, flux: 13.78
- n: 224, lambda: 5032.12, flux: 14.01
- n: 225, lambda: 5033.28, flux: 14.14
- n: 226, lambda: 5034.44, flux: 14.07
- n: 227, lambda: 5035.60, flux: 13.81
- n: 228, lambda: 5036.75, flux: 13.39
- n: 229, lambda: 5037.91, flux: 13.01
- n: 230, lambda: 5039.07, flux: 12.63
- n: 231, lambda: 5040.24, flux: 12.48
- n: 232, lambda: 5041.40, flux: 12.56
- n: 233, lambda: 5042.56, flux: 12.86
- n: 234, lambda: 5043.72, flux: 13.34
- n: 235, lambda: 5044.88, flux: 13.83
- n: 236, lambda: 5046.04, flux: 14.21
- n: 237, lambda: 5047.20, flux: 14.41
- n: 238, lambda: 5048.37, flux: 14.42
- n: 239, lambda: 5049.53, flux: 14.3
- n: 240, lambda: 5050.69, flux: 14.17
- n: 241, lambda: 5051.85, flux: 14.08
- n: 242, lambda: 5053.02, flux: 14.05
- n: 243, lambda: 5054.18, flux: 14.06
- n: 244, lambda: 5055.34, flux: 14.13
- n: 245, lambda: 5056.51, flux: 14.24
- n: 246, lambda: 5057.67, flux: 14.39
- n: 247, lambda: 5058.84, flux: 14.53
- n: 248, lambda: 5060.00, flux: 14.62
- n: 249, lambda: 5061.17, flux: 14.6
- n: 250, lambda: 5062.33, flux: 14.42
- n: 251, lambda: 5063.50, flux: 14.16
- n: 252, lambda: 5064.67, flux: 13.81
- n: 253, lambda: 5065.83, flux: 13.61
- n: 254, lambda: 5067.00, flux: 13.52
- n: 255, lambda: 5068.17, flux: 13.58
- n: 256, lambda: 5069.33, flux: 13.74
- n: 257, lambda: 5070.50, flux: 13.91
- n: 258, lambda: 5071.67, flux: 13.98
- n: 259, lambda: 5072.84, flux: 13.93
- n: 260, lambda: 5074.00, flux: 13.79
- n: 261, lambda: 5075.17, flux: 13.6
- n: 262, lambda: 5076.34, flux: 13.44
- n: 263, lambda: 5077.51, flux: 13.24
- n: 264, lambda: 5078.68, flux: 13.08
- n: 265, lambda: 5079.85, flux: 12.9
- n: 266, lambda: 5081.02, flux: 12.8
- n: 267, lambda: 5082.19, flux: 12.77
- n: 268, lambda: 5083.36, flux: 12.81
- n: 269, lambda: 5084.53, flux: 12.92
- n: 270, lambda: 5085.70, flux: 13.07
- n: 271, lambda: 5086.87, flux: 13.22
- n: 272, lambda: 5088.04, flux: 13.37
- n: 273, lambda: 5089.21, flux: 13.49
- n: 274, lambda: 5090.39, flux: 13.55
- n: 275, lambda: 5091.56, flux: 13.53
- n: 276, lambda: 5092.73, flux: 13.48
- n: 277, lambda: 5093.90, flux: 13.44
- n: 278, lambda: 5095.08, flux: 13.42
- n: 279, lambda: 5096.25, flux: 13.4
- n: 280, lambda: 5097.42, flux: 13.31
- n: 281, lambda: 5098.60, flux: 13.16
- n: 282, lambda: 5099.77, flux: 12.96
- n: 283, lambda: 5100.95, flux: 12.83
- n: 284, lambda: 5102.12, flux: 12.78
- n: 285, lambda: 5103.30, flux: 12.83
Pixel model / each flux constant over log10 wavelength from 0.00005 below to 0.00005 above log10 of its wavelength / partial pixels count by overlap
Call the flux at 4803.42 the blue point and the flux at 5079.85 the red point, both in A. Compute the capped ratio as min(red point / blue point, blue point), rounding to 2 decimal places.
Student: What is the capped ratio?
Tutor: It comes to 0.90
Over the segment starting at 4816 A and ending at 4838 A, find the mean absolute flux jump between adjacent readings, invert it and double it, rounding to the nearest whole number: 12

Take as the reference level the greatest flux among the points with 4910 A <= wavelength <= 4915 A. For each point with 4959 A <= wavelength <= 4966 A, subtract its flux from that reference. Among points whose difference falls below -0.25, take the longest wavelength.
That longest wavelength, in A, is 4963.07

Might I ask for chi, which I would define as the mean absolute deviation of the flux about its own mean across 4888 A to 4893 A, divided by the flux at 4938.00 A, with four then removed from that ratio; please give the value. -3.97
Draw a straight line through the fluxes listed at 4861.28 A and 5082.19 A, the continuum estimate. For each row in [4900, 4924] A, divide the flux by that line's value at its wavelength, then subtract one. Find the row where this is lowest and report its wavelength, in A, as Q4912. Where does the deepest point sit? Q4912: 4919.84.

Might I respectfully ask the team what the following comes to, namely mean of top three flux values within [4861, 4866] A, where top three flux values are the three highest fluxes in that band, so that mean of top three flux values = 12.6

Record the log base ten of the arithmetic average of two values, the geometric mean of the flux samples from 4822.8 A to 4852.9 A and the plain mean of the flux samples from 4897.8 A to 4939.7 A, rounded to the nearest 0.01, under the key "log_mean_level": 1.14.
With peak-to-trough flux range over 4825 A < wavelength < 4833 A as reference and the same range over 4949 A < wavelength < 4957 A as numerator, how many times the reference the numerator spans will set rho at 2.5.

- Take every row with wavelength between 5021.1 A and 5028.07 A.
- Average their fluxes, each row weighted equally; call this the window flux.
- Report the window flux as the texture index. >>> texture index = 13.7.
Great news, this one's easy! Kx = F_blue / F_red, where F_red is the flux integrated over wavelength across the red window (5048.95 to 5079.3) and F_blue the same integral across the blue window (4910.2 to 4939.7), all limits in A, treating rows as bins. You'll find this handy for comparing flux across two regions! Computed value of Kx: 0.93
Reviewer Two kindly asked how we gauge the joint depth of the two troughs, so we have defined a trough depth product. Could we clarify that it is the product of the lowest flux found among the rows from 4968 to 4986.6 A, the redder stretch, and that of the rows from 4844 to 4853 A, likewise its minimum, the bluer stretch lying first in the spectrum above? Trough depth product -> 173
